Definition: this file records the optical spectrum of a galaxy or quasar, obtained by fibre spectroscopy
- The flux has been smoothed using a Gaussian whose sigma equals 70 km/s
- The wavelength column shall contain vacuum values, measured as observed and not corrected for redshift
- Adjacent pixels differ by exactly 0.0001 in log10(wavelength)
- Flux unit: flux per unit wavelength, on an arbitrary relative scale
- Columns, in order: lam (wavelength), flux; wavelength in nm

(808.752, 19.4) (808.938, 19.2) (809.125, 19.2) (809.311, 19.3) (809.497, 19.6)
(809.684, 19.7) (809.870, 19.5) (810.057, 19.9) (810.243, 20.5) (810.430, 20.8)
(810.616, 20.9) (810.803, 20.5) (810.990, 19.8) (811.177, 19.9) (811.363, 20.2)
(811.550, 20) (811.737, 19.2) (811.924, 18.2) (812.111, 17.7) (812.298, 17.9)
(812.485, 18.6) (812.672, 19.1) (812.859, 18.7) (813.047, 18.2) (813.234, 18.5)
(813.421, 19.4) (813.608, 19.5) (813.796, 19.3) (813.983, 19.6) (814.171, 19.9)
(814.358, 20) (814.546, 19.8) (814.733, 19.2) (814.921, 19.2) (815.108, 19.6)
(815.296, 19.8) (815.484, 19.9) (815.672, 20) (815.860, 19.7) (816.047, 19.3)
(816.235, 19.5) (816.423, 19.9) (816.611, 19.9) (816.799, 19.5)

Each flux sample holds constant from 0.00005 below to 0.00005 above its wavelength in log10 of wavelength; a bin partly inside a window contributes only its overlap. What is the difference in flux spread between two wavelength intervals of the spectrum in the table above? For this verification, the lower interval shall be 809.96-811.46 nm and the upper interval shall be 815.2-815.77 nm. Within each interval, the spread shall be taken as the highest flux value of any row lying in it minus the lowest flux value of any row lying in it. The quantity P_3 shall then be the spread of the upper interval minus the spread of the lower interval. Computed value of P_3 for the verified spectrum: -0.90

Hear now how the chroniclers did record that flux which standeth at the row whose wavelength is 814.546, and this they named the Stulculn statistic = 19.8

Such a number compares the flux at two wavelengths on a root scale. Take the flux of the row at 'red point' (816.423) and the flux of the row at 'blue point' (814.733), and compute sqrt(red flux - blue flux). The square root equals 0.84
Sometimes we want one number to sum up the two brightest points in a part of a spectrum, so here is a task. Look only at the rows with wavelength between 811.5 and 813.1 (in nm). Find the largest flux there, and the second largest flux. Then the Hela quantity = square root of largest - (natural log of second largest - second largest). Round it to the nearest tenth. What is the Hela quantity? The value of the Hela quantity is 20.7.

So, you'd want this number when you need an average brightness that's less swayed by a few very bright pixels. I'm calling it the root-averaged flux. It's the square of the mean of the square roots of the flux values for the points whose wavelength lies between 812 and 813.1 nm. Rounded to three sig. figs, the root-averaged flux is 18.4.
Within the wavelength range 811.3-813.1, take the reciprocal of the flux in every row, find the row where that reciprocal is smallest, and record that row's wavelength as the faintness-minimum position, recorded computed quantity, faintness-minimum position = 811.363 nm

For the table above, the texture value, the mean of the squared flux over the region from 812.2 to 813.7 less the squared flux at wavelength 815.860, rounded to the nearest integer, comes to -37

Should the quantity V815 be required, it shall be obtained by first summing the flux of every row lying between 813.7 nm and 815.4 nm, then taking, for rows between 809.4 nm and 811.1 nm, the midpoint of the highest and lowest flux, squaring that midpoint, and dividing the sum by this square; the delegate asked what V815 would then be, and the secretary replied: 0.43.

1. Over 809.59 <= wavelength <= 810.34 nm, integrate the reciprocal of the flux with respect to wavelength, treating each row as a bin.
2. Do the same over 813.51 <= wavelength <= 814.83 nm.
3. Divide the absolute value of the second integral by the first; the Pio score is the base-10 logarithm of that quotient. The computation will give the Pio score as 0.25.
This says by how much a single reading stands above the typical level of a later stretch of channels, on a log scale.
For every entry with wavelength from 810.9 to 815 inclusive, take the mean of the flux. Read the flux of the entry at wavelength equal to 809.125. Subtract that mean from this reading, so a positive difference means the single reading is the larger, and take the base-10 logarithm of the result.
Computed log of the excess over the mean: -1.6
